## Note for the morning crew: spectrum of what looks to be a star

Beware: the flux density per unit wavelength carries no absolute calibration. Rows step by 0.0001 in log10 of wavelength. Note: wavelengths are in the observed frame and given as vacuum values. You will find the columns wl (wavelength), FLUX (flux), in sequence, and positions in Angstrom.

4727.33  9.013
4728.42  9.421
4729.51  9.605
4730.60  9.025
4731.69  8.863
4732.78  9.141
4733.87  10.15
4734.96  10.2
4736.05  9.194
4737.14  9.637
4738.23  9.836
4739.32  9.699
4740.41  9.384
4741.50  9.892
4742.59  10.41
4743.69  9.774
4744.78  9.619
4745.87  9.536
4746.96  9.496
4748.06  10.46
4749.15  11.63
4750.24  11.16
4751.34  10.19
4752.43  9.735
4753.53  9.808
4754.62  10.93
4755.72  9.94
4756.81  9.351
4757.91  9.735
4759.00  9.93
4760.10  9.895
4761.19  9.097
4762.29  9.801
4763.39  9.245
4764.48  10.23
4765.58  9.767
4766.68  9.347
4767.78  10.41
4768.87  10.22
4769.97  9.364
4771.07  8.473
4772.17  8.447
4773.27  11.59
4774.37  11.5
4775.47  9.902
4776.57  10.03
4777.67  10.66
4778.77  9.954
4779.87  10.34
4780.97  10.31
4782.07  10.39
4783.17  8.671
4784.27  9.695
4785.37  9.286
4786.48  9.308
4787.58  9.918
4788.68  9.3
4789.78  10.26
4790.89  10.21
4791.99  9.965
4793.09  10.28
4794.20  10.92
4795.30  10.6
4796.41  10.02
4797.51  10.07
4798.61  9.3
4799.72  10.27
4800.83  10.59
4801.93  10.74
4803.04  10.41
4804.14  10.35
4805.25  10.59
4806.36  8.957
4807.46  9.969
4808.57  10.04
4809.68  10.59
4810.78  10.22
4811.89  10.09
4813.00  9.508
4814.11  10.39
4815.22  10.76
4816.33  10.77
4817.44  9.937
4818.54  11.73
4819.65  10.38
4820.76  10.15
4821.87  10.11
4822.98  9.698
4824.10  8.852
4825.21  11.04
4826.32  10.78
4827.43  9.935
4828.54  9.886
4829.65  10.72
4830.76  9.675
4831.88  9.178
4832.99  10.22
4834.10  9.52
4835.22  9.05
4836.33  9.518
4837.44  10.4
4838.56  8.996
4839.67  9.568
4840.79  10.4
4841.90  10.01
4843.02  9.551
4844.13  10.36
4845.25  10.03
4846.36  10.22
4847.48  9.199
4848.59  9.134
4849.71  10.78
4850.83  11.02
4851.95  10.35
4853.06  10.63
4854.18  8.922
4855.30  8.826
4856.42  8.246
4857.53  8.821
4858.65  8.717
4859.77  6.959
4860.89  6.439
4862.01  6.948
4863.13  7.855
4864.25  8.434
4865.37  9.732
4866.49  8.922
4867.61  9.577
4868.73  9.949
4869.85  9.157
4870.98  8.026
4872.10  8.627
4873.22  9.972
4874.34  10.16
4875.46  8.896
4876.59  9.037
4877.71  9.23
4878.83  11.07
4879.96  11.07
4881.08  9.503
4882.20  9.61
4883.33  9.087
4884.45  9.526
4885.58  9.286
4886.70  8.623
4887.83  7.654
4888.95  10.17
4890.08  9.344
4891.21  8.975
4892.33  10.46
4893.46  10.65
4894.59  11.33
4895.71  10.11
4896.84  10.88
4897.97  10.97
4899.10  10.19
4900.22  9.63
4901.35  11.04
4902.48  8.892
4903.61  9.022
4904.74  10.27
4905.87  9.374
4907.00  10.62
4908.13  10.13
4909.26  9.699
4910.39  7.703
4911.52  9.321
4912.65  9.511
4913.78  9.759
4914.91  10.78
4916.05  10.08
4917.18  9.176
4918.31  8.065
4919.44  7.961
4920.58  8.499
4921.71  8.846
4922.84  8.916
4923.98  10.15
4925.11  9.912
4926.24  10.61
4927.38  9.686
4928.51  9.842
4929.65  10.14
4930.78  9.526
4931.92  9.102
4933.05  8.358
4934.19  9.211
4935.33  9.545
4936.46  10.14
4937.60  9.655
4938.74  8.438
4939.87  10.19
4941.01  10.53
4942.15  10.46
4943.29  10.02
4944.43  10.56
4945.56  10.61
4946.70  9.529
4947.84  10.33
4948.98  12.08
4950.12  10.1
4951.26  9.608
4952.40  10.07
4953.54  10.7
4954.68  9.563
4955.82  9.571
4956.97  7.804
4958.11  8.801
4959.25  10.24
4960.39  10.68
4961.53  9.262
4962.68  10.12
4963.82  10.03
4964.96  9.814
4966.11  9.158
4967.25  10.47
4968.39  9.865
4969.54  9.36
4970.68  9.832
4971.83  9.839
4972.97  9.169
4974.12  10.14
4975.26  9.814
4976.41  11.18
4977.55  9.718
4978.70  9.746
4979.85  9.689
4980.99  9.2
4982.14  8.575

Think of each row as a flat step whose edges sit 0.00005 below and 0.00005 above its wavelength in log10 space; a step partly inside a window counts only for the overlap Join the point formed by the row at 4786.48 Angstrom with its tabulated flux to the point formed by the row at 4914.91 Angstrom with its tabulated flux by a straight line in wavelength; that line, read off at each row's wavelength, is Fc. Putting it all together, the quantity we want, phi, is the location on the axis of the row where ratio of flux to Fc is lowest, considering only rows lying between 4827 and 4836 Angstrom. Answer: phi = 4835.22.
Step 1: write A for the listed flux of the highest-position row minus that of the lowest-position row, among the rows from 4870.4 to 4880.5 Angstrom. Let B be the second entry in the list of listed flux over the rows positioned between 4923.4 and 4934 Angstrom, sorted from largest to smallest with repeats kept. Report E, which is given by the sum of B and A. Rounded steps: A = 3.0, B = 10.15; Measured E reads 13.2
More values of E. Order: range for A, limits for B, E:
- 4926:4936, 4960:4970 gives 9.4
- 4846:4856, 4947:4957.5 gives 9.3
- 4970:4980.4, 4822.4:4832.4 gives 10.6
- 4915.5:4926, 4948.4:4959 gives 10.5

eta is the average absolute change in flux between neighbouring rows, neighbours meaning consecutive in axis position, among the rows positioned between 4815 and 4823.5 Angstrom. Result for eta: 0.67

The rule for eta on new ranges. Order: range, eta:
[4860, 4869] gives 0.73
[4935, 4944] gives 0.70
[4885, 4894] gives 1.00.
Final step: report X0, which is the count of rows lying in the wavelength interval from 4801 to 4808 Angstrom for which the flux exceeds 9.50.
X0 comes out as 5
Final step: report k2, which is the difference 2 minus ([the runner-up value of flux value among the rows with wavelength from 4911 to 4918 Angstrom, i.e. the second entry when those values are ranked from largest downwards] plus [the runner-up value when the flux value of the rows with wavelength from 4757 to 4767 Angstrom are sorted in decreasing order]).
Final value -18.0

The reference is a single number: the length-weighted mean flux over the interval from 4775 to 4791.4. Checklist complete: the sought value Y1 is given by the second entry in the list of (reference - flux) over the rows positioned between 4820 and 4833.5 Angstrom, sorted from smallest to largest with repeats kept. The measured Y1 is -0.90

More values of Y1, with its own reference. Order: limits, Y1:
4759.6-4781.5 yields -1.62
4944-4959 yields -0.82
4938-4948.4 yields -0.68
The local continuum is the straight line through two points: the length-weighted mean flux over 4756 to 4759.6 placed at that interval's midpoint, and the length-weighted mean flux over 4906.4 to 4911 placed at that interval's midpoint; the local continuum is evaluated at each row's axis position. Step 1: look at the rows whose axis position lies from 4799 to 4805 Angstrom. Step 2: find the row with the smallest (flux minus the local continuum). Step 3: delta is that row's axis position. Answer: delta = 4799.72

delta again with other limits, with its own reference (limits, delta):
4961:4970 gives 4966.11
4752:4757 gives 4756.81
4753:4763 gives 4761.19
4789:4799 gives 4798.61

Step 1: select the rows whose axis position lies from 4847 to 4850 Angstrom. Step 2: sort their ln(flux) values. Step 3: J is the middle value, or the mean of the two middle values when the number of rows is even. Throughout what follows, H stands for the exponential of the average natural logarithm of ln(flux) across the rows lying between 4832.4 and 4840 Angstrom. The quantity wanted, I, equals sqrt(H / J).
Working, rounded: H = 2.26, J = 2.22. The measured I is 1.01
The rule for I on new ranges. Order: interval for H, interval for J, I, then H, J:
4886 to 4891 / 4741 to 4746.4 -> 0.98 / 2.18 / 2.28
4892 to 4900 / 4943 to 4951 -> 1.01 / 2.37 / 2.34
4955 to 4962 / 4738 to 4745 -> 0.99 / 2.23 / 2.28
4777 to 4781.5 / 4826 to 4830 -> 1.00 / 2.33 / 2.33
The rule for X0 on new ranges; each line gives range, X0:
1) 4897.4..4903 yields 4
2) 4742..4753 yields 9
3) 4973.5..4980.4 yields 6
